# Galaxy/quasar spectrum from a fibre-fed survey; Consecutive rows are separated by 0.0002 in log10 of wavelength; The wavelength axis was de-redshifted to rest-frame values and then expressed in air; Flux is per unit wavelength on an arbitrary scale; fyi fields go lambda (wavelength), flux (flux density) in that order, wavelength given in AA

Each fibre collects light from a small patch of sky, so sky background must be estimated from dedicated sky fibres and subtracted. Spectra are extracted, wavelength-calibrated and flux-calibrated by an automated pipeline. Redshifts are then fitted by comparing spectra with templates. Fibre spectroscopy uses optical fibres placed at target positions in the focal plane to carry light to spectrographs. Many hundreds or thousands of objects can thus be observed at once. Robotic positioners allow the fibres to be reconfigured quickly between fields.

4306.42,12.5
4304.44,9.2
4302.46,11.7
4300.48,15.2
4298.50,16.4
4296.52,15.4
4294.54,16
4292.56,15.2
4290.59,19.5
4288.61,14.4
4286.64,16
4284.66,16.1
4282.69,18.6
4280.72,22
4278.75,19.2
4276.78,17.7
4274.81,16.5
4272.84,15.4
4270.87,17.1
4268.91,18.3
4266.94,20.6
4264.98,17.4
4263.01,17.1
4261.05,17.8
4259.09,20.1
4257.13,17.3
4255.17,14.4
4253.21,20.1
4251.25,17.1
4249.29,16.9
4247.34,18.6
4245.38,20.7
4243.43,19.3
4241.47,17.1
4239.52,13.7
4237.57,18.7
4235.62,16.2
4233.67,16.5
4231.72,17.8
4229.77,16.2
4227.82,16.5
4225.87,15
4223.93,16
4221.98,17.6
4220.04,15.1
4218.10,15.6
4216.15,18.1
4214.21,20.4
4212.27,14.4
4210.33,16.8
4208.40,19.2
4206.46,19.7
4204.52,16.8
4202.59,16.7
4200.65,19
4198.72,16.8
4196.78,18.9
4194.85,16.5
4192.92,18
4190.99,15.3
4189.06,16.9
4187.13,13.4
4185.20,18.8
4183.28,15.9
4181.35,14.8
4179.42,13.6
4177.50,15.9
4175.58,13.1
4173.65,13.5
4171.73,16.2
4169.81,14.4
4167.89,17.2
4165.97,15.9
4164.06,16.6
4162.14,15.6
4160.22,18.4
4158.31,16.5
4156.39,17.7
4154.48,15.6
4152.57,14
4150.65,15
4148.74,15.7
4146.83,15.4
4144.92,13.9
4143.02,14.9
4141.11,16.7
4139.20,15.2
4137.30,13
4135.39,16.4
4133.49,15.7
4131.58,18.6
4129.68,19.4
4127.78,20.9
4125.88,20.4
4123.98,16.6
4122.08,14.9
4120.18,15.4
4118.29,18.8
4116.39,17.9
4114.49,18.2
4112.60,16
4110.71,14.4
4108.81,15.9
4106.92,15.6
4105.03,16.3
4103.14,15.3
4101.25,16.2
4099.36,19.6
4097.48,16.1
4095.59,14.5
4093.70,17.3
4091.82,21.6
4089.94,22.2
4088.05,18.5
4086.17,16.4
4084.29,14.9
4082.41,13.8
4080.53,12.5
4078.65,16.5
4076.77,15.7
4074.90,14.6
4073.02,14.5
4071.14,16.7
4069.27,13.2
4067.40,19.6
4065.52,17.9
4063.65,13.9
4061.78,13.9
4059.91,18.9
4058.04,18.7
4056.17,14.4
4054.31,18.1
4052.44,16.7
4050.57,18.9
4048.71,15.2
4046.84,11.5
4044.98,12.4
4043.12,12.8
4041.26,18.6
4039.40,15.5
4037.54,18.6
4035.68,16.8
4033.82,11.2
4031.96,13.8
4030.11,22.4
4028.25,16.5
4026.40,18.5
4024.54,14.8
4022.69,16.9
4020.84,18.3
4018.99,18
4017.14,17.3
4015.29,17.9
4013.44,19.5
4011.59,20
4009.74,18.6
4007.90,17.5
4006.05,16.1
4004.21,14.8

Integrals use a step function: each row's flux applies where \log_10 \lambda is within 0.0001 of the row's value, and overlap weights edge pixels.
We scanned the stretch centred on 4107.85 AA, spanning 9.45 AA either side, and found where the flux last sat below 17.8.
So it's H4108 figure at 4112.60 AA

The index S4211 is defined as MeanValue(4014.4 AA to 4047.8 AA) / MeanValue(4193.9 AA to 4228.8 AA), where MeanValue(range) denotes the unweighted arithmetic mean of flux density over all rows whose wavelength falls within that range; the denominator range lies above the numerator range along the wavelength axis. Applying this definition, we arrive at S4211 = 0.94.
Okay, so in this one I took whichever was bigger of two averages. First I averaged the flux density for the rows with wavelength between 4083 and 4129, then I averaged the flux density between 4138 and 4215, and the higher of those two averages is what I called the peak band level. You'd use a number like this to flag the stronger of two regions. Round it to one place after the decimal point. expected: 17.2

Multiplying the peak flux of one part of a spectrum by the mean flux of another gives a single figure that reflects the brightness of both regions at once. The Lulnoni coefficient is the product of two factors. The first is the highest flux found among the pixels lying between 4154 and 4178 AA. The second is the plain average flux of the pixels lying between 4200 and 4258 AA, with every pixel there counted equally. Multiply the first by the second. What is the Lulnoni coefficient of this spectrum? 317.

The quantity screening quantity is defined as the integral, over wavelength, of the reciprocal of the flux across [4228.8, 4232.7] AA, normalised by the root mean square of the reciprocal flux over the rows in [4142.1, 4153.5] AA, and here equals 3.4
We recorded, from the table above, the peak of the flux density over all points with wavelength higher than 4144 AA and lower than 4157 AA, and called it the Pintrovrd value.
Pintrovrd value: 17.7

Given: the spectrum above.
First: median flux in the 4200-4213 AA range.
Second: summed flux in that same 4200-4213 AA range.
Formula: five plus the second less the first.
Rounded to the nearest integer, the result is 111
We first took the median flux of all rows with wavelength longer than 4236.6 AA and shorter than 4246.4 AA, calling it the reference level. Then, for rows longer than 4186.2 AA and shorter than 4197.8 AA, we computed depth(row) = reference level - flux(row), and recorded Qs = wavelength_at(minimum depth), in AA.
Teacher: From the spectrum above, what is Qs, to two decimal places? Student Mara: 4196.78 AA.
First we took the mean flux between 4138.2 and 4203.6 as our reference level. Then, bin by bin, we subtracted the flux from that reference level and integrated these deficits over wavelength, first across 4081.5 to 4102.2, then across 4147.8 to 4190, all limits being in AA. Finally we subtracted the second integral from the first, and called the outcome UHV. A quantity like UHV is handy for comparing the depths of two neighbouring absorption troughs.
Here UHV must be -41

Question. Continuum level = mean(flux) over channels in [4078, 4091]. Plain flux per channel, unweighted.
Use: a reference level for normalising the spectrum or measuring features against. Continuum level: 16.4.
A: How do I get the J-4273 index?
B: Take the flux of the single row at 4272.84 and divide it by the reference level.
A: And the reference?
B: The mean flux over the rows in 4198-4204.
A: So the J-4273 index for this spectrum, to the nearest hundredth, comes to 0.88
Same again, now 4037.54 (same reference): 1.06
